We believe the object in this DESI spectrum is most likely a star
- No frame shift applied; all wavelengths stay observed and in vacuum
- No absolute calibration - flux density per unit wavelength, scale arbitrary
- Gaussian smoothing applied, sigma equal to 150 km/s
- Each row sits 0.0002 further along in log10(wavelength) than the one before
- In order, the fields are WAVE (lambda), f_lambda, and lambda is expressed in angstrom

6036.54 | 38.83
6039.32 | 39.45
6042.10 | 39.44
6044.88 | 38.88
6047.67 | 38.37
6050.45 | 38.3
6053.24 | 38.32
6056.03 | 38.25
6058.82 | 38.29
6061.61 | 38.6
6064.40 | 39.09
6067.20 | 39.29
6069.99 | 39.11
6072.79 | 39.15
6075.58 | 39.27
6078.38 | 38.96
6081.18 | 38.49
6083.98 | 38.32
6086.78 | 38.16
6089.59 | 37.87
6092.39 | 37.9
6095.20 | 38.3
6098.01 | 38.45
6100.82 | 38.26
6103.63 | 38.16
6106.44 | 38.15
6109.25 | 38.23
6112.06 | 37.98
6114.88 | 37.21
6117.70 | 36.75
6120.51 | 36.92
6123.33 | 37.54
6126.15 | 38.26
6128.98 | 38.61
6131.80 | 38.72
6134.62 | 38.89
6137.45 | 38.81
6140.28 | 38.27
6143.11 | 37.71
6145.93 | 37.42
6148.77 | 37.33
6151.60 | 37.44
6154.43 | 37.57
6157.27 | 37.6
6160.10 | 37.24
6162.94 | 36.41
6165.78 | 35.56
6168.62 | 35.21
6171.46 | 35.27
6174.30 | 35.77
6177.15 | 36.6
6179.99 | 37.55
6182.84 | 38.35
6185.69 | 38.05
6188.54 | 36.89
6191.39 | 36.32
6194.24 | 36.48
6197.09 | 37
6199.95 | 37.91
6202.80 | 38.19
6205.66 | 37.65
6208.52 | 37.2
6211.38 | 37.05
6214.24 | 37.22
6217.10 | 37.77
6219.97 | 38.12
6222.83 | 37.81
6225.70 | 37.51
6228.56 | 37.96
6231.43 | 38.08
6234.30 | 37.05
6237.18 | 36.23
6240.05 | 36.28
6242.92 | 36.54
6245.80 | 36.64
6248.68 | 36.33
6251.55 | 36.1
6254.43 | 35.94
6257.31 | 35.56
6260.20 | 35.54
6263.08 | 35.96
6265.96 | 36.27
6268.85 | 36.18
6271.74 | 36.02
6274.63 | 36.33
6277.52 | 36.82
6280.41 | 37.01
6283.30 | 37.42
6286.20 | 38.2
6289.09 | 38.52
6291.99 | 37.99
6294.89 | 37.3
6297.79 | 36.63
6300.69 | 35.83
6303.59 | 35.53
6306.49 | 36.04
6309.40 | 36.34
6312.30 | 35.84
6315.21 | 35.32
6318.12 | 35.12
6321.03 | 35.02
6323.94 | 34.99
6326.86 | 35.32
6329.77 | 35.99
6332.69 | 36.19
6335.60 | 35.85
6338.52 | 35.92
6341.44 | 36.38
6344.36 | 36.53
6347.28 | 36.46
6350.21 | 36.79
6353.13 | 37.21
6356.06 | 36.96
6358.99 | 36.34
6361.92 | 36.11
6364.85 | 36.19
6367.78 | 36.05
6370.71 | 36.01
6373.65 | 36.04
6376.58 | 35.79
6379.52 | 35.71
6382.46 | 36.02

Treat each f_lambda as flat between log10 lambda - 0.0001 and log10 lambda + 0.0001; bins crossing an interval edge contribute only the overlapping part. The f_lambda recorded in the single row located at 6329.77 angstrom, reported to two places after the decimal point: 35.99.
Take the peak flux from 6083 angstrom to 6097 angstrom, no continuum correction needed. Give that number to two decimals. 38.32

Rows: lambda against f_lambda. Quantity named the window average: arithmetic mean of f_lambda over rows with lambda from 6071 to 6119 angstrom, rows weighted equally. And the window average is 38.2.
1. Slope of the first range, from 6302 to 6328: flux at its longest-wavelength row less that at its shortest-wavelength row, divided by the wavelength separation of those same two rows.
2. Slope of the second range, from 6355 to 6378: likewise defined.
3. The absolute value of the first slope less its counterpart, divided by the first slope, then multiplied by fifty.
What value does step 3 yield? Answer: -266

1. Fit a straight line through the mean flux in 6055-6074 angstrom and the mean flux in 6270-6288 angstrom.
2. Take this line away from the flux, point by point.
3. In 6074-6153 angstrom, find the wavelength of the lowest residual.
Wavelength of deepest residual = 6117.70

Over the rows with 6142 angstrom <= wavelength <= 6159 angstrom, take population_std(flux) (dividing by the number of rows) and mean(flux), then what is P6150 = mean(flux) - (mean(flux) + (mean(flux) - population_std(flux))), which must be -37.4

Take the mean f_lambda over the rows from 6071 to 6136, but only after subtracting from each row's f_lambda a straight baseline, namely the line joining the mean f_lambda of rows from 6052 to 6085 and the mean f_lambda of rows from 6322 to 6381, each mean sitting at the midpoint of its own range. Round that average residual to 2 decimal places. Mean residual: -0.24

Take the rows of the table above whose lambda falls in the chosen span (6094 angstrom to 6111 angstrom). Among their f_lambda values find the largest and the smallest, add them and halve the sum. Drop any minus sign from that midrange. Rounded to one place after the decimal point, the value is 38.3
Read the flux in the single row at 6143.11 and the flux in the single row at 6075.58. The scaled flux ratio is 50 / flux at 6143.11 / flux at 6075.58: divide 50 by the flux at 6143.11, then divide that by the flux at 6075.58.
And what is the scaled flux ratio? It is 0.034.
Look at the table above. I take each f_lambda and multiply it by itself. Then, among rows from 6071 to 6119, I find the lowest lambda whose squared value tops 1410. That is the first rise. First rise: 6072.79 angstrom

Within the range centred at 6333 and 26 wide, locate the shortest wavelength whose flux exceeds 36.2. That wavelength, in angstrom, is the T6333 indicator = 6341.44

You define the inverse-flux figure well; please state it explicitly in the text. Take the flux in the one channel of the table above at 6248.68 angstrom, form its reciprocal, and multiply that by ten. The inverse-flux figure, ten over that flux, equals 0.275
